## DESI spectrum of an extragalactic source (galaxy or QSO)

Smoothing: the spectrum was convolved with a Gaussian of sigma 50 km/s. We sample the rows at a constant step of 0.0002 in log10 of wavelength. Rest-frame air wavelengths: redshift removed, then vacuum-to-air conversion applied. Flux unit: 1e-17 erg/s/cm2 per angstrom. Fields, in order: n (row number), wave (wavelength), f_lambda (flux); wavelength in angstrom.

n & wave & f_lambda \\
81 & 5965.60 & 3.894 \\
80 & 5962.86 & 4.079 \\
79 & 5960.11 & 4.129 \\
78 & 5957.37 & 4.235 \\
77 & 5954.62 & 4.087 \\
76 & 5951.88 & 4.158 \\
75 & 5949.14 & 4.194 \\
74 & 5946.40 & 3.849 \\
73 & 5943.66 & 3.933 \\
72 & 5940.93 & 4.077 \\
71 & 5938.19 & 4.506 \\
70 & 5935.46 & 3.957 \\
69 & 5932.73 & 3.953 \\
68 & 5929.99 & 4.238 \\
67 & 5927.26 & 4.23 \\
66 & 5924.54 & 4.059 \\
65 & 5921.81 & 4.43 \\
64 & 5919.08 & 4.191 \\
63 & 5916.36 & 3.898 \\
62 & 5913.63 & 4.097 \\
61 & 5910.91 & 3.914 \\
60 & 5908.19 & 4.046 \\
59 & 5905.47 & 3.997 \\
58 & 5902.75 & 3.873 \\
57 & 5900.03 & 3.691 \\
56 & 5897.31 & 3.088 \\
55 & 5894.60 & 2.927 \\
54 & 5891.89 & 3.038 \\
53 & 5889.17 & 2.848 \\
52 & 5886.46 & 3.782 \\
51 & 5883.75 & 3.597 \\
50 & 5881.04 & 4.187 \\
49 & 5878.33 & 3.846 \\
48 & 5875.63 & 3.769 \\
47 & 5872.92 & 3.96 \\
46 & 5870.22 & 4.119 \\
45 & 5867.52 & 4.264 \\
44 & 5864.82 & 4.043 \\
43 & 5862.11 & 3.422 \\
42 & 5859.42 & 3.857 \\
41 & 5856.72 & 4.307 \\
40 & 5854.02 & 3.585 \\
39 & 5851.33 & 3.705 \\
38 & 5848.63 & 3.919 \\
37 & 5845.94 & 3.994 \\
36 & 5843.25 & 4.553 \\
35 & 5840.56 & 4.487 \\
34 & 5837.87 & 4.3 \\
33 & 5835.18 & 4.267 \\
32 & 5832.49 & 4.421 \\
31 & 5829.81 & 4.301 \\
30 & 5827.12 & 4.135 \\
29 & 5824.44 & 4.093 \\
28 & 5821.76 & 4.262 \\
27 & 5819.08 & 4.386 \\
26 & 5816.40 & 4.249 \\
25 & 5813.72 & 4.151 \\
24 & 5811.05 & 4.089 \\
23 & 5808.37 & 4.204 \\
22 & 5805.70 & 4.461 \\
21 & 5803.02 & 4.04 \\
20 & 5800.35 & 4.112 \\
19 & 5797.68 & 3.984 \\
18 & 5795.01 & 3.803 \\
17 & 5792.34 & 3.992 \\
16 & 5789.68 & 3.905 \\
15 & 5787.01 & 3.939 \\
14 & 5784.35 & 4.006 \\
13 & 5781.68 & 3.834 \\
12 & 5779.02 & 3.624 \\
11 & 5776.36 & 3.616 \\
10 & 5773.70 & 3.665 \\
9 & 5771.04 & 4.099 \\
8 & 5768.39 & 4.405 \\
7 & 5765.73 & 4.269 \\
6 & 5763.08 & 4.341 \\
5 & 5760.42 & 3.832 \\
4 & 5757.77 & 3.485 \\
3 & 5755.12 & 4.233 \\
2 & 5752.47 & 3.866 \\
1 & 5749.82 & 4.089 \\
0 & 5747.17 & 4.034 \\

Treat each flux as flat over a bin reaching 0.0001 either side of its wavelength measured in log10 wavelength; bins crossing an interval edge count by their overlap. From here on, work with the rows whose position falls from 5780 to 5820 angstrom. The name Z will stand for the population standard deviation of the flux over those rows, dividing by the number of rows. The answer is 0.18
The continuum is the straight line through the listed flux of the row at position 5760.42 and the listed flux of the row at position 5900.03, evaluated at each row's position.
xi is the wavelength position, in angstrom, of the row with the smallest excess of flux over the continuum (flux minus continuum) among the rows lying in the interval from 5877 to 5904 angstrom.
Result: 5889.17 angstrom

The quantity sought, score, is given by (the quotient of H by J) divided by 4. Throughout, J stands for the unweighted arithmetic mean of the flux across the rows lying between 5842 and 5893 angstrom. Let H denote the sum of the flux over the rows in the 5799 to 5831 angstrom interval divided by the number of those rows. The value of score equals 0.27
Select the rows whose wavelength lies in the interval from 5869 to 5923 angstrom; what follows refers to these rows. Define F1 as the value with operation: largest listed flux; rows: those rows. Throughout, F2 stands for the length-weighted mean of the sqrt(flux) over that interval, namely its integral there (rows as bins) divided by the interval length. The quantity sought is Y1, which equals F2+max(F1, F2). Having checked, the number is 6.37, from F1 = 4.43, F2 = 1.94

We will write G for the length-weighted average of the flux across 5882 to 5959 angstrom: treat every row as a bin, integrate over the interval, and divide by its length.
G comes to 3.89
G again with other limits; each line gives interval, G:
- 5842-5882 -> 3.97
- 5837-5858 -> 4.10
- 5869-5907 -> 3.62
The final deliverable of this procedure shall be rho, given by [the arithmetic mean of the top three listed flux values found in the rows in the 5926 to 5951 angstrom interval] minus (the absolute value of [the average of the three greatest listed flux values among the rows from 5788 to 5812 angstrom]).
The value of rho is 0.1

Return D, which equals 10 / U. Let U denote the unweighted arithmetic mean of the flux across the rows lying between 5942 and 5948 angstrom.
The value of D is 2.57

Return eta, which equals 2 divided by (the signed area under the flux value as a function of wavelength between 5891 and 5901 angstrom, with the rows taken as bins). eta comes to 0.06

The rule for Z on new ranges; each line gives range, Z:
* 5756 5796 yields 0.26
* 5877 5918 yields 0.44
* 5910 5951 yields 0.19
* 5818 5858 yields 0.27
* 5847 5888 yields 0.25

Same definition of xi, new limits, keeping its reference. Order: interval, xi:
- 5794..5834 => 5795.01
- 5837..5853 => 5851.33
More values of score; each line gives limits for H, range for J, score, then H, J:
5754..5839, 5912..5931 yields 0.24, 4.08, 4.16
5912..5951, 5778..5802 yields 0.26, 4.12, 3.91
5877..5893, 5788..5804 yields 0.22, 3.55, 3.97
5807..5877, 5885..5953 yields 0.26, 4.11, 3.88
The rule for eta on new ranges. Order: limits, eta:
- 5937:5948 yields 0.04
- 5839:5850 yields 0.04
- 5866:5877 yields 0.05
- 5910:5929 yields 0.03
